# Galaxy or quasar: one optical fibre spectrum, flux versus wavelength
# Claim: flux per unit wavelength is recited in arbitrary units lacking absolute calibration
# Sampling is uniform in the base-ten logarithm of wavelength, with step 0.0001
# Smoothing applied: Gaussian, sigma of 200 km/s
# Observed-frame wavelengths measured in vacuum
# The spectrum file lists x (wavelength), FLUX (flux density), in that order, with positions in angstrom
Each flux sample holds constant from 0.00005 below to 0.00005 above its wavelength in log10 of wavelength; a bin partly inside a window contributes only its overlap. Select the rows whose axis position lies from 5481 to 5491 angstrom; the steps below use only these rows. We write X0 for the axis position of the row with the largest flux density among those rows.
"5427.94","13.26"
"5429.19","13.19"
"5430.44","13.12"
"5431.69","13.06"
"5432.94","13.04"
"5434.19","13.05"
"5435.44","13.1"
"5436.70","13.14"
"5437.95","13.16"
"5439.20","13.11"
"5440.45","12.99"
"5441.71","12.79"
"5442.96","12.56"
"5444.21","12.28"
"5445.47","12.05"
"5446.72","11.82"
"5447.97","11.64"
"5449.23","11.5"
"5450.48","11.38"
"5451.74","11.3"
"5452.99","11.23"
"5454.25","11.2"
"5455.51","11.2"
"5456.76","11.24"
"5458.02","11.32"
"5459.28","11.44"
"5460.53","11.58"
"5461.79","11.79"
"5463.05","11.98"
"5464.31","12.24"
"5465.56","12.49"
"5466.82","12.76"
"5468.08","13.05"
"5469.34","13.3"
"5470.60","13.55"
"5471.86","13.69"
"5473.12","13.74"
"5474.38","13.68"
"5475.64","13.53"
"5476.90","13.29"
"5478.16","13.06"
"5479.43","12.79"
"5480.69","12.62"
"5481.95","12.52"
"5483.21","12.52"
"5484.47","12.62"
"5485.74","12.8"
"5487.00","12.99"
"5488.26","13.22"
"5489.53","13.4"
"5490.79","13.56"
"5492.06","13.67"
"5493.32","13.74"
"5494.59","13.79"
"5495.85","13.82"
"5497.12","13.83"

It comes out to 5490.79 angstrom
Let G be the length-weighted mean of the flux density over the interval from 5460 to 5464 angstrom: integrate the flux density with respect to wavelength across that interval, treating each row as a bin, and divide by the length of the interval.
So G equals 11.8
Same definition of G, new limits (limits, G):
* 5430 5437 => 13.1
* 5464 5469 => 12.7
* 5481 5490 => 12.9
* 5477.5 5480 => 12.9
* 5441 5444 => 12.6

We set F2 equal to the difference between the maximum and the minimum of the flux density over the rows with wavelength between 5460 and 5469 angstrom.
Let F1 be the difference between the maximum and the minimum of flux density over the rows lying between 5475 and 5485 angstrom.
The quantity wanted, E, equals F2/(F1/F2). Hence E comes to 2.1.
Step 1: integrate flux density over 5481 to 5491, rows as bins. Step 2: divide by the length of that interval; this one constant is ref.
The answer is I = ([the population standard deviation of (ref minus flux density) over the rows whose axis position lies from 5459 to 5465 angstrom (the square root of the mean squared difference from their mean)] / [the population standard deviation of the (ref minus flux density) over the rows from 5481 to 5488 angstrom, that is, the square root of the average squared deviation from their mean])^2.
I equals 2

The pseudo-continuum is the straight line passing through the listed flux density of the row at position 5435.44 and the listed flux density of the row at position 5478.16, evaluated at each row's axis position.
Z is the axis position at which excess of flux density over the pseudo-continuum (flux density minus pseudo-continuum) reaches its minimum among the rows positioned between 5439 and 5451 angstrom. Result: 5450.48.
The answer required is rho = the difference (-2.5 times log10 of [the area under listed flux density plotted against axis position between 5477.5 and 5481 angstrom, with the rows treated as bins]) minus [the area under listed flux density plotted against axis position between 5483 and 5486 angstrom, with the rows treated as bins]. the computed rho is -42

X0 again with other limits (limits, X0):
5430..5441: 5437.95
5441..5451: 5441.71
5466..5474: 5473.12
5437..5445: 5437.95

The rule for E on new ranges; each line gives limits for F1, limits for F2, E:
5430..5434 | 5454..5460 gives 0.7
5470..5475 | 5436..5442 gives 0.7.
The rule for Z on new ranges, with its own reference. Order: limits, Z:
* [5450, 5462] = 5454.25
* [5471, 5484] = 5481.95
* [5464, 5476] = 5464.31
